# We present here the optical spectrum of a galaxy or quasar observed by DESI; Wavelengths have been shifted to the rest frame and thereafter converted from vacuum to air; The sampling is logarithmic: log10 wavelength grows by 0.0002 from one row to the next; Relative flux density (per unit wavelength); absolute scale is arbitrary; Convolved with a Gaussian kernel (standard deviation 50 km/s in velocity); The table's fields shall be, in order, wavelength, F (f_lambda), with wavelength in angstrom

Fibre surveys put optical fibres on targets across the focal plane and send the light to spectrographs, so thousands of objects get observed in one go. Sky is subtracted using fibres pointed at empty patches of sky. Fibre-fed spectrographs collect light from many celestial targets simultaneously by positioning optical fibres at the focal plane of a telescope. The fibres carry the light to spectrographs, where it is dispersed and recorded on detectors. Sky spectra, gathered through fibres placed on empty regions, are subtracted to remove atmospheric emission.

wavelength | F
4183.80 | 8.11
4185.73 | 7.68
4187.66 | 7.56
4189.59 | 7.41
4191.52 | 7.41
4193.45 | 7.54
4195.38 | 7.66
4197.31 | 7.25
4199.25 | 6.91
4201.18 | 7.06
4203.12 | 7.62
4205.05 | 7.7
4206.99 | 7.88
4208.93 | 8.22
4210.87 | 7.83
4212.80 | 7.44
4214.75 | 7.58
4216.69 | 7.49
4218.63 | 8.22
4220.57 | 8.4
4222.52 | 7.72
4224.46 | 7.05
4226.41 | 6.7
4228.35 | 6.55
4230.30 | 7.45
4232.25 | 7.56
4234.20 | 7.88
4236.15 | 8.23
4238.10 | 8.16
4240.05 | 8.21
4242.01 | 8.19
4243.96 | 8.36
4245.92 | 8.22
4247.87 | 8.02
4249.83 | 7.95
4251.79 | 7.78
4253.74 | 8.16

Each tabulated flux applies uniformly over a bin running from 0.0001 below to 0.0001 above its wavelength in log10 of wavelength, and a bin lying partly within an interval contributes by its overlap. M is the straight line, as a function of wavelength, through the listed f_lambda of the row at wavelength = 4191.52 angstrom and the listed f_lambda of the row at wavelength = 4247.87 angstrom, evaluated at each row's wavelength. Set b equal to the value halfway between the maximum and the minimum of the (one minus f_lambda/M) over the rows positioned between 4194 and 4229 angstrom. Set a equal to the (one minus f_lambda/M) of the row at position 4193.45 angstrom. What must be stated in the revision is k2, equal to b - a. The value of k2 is 0.052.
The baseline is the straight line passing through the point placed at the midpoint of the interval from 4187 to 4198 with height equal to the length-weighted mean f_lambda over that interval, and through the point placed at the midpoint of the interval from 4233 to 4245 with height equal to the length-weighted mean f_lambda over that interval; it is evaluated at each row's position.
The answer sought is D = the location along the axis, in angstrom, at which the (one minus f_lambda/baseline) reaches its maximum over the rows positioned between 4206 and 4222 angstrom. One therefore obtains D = 4216.69 angstrom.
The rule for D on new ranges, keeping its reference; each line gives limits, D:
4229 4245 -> 4230.30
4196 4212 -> 4199.25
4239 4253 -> 4251.79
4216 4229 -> 4228.35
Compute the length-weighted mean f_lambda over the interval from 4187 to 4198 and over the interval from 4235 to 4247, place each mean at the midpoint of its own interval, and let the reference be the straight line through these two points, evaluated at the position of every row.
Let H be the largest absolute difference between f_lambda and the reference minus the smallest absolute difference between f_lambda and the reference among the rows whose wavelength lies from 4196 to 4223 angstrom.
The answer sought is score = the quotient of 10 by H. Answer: 15.4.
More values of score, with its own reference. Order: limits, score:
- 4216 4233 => 7.9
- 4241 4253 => 17.8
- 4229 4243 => 16.5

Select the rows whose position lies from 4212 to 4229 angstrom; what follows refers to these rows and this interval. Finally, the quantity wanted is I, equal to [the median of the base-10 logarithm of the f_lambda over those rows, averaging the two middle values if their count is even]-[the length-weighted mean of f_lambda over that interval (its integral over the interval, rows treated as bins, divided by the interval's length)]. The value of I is -6.60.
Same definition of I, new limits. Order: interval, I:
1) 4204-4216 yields -6.88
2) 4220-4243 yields -6.77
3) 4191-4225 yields -6.74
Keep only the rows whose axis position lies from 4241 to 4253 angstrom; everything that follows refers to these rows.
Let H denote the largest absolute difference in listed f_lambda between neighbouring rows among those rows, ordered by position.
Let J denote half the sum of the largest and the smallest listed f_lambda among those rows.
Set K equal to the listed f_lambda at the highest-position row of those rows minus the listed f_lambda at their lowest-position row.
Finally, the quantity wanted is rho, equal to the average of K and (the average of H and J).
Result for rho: 1.86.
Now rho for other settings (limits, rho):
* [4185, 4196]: 1.91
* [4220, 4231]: 1.62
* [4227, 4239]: 2.88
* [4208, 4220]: 2.14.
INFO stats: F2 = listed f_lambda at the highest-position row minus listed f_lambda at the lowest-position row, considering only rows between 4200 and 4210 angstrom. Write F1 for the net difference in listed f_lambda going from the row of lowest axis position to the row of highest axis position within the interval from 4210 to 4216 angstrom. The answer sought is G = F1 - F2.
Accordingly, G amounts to -1.41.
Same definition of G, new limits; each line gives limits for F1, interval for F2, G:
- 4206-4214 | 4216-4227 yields 0.35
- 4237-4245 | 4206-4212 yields 0.25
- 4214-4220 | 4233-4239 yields 0.36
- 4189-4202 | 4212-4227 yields 0.39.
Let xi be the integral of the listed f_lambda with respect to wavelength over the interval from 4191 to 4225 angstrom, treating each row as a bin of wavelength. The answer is 259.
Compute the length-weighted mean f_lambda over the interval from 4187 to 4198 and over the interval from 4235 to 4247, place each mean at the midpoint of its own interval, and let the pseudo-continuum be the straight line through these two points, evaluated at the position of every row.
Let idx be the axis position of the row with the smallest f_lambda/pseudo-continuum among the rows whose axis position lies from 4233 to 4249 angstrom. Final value 4247.87 angstrom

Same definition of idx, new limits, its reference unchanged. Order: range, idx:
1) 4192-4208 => 4199.25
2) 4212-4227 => 4226.41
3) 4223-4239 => 4228.35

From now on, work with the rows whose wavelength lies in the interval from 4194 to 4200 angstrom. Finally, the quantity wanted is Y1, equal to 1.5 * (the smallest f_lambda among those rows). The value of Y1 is 10.4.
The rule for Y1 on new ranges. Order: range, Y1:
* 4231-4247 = 11.3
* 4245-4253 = 11.7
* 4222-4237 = 9.8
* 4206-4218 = 11.2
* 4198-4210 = 10.4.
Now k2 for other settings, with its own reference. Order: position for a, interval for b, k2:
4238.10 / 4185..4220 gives 0.029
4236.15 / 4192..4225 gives 0.045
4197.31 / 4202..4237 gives 0.007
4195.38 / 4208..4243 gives 0.065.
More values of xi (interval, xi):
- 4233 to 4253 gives 162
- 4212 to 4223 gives 86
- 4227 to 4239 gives 91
